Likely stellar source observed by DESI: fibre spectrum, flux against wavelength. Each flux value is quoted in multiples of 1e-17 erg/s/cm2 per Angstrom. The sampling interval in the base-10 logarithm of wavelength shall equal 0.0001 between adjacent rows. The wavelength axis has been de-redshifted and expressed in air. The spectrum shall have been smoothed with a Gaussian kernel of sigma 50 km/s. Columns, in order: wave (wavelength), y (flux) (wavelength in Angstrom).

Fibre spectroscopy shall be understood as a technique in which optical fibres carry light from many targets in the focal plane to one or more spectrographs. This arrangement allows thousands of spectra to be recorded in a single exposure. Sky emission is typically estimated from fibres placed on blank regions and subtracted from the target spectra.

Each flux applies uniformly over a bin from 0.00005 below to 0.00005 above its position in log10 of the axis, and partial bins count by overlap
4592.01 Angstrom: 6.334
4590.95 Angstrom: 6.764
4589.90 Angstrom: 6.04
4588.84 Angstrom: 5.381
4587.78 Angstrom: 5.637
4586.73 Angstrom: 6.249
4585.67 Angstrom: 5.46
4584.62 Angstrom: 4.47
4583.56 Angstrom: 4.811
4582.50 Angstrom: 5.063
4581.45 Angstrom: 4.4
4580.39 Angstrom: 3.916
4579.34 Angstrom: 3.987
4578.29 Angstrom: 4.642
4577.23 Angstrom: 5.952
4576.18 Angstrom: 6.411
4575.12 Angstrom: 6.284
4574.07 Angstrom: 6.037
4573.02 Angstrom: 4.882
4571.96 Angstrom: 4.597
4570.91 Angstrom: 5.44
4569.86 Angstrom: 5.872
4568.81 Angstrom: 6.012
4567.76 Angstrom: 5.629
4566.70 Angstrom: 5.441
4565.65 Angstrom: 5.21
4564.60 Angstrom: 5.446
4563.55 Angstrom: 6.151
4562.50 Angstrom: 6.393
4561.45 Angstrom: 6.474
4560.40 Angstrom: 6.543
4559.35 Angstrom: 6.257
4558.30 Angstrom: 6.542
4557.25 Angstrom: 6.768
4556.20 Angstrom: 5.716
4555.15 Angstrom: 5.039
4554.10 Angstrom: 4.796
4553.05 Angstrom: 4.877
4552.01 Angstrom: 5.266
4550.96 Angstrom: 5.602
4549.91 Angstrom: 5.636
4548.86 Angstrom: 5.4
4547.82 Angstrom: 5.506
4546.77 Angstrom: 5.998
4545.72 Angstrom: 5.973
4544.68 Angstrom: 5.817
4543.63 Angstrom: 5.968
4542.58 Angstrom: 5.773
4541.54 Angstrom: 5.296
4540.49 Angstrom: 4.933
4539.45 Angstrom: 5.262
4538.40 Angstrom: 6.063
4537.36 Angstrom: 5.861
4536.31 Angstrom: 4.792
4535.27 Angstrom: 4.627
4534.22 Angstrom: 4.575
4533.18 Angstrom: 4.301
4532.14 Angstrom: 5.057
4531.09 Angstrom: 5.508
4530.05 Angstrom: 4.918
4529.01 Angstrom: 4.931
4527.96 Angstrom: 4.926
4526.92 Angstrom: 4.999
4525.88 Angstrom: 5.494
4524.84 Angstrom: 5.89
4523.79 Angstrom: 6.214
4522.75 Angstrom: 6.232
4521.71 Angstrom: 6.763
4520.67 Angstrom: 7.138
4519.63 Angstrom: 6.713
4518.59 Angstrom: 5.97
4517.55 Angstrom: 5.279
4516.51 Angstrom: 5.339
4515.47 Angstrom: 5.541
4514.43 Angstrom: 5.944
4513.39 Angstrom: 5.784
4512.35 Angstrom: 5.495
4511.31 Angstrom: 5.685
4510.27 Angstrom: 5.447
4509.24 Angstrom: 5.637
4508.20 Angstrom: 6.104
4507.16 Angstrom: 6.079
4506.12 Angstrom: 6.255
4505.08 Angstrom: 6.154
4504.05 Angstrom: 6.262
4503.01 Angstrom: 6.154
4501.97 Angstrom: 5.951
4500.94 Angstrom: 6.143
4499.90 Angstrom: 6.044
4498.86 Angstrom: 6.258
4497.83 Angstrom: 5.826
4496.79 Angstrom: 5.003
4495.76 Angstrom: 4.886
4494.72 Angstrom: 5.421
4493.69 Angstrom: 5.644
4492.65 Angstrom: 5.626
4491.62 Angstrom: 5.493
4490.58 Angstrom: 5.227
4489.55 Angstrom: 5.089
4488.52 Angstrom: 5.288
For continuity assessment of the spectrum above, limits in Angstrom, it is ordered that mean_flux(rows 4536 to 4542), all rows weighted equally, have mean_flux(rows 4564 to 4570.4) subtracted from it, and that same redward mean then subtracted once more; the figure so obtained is -5.8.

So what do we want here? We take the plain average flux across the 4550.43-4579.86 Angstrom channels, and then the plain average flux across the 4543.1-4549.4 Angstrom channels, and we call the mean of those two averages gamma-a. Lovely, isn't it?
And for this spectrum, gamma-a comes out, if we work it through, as 5.71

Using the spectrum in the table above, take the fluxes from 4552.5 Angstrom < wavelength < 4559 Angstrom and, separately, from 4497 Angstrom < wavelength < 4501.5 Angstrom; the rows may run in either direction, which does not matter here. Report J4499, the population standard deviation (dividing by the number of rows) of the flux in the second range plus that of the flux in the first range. 0.95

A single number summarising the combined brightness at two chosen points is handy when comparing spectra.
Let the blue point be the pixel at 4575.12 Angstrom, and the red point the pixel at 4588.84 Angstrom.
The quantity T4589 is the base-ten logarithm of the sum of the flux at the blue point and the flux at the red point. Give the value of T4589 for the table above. 1.07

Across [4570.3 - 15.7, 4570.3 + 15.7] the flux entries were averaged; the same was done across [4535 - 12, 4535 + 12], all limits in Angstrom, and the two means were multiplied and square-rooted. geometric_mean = 5.44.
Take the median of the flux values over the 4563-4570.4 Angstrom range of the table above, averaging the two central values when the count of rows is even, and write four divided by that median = 0.71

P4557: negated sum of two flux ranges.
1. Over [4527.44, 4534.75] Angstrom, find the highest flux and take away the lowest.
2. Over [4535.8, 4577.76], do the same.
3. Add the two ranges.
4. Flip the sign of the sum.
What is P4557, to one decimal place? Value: -3.4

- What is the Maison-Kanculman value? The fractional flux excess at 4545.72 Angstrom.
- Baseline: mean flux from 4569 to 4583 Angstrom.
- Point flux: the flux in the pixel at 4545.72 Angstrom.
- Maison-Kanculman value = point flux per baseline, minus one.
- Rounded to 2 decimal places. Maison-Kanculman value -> 0.15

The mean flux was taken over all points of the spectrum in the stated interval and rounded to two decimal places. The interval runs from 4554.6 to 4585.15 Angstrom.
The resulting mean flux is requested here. 5.53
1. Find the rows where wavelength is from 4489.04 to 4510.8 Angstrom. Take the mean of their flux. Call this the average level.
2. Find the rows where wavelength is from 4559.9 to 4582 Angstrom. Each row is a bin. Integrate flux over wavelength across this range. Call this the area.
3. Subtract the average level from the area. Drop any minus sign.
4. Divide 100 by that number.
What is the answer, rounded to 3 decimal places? 0.862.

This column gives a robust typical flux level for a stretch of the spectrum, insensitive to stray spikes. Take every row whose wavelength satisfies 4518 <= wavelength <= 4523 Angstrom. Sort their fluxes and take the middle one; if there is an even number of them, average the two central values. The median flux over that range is 6.7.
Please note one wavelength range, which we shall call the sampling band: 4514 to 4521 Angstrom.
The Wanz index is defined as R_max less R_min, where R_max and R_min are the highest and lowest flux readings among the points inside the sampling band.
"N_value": 1.86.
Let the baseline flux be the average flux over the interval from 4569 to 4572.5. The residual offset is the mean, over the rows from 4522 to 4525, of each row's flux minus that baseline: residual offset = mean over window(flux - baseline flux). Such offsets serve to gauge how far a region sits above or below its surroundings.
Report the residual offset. 0.8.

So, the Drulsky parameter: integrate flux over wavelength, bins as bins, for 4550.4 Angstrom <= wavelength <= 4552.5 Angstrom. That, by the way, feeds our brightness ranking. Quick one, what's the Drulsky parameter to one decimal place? 11.4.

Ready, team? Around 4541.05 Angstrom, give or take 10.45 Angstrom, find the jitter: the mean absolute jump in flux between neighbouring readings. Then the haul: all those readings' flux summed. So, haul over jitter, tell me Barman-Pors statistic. 324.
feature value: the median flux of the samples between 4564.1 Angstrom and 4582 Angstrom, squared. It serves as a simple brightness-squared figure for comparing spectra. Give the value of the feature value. 29.6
